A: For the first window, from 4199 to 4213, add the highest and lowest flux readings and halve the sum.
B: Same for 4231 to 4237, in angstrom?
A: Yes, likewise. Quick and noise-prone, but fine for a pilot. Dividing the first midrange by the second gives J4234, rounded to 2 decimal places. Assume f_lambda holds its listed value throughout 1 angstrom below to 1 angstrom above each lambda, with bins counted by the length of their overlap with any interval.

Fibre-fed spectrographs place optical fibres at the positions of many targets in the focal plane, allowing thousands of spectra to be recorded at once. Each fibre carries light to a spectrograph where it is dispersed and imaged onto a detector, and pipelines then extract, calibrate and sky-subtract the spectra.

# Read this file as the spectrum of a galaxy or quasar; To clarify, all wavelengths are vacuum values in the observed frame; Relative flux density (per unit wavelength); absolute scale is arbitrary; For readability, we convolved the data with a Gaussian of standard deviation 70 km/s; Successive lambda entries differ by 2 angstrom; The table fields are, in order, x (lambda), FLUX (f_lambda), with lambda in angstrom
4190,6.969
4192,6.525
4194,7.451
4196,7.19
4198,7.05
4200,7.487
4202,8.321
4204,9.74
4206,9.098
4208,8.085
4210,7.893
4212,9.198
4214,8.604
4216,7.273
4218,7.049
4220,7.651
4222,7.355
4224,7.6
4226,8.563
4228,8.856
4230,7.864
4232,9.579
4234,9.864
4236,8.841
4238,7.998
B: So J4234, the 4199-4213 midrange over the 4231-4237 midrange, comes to 0.92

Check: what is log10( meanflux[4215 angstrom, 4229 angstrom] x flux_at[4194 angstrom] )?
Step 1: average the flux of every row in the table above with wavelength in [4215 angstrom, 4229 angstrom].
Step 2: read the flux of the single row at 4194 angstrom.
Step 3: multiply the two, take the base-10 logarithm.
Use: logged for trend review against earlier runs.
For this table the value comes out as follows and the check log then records 1.76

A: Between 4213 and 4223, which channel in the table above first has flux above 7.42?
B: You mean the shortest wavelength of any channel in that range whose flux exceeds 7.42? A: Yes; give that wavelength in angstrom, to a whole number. 4214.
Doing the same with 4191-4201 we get 4194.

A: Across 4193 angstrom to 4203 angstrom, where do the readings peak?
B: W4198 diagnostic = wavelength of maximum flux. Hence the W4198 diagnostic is 4202 angstrom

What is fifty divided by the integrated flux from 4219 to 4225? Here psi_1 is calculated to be 1.11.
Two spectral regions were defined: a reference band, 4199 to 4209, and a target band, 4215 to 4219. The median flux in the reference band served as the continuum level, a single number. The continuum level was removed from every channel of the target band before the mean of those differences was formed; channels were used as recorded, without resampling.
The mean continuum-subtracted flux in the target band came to -1.2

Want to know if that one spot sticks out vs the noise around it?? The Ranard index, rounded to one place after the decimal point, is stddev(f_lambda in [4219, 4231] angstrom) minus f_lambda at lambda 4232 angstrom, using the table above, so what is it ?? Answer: -9.0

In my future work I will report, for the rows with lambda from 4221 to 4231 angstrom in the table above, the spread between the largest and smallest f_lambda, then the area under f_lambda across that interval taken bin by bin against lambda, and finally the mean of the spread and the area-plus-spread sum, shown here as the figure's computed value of 41.7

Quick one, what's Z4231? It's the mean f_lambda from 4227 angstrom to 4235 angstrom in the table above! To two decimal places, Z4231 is 9.04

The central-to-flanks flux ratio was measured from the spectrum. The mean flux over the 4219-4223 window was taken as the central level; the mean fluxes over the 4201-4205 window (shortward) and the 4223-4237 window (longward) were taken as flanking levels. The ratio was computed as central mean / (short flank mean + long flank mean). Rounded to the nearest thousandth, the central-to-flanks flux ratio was 0.422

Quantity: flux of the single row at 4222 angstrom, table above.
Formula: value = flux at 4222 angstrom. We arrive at 7.355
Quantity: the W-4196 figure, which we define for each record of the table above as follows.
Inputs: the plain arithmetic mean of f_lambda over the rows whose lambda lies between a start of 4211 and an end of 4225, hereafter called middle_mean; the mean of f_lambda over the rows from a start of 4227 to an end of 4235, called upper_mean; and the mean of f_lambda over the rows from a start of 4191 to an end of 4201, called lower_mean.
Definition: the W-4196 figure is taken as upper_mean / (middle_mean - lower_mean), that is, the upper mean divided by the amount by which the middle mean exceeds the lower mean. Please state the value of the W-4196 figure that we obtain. 13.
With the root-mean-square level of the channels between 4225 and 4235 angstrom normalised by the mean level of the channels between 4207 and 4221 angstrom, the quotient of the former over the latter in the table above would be 1.13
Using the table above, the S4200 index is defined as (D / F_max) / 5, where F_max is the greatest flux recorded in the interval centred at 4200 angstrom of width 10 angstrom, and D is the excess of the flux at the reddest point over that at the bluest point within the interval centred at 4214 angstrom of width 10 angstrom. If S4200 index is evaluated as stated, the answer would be -0.017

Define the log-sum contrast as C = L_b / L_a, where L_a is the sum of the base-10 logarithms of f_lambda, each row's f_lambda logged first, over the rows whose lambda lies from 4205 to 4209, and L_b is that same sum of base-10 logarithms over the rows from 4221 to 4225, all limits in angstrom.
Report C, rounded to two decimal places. 0.94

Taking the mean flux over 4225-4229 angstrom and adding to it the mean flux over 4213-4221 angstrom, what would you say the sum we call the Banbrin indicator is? 16.4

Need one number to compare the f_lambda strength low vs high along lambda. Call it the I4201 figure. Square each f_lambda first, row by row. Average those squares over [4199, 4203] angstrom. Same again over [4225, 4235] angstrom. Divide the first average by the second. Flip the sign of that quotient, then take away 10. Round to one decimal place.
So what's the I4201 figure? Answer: -10.8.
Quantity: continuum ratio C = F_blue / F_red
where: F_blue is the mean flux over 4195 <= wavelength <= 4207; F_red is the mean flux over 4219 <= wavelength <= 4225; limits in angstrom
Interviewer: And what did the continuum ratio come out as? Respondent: 1.08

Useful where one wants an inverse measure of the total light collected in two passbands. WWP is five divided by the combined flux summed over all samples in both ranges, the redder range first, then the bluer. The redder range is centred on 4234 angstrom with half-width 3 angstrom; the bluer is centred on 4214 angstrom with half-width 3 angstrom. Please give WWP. 0.094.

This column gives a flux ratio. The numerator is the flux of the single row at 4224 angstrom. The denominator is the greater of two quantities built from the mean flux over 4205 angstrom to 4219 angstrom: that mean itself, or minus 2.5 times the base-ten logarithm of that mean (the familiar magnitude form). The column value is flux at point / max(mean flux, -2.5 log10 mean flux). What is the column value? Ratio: 0.93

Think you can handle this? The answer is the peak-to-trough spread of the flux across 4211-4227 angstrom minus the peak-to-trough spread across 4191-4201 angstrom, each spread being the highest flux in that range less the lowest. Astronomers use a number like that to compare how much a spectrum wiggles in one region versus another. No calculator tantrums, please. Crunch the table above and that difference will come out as 1.2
